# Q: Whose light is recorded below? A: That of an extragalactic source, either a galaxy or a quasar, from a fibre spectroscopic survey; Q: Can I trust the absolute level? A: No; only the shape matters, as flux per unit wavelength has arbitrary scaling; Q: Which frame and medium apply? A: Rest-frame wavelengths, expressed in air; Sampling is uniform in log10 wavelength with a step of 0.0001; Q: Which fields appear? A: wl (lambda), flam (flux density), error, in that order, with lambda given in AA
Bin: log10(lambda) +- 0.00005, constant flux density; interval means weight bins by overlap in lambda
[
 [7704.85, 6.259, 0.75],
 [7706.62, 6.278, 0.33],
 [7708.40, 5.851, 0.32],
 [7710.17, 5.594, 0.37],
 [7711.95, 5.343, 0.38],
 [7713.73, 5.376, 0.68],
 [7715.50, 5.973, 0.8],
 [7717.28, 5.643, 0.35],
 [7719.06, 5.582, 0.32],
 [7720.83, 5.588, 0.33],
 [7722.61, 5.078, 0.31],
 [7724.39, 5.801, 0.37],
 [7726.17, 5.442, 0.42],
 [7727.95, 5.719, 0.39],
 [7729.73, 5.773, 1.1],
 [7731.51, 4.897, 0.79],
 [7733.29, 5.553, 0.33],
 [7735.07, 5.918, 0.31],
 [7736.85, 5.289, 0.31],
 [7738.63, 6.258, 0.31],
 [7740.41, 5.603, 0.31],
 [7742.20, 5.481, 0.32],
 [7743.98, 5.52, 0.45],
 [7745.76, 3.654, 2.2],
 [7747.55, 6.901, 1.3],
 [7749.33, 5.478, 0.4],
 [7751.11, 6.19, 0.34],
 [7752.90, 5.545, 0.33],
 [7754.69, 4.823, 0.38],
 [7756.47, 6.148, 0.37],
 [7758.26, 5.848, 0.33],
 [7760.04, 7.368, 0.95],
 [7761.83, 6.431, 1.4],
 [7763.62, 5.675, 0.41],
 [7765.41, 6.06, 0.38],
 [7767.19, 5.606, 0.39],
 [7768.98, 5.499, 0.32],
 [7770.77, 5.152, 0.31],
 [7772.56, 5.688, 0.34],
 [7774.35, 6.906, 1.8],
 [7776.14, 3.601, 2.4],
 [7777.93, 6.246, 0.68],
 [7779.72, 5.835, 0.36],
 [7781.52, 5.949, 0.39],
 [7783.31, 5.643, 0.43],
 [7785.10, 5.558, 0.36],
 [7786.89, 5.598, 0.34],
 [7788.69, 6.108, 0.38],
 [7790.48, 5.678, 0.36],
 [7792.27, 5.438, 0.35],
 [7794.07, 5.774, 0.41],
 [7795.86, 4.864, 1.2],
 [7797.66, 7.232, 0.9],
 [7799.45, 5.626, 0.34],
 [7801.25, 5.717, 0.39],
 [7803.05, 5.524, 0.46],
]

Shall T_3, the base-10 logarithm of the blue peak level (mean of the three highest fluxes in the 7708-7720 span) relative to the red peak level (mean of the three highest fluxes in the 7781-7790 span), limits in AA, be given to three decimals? -0.006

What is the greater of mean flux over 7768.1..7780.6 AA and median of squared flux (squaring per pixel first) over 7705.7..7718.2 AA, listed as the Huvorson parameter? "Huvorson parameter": 31.8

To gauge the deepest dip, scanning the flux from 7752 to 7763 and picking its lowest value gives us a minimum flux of 4.823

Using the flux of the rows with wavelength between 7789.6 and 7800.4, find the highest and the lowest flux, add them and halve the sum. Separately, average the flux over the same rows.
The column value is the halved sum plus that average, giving 11.82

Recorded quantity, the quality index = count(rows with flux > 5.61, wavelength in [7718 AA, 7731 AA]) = 3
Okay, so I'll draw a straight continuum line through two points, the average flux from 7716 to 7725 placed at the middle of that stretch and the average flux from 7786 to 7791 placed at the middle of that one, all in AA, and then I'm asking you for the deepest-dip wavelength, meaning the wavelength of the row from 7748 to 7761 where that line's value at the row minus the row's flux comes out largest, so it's 7754.69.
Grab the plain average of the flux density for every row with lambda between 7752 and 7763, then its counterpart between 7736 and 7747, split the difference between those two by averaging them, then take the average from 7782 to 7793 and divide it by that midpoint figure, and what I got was 1.001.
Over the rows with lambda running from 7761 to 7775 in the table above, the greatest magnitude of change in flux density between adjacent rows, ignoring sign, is 1.2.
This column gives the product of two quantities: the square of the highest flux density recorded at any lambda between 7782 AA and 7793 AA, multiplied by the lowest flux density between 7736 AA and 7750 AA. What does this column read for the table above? 136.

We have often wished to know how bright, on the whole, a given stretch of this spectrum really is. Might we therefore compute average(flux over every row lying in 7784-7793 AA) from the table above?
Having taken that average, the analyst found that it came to 5.68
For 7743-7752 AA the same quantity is 5.55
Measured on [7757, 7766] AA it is 6.28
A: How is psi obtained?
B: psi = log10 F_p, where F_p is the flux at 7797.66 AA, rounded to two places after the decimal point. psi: 0.86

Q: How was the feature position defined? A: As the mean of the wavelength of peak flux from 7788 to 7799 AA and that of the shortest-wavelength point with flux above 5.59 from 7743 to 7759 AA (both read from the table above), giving 7772.6 AA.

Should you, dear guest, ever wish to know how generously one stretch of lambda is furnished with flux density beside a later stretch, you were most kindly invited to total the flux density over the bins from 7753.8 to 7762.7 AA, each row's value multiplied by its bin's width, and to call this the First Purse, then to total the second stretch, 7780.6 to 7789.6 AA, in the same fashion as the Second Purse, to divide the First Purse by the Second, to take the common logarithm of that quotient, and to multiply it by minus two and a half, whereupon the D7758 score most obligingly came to -0.1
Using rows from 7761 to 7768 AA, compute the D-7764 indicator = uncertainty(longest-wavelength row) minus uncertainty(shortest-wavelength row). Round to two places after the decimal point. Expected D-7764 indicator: -1.01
